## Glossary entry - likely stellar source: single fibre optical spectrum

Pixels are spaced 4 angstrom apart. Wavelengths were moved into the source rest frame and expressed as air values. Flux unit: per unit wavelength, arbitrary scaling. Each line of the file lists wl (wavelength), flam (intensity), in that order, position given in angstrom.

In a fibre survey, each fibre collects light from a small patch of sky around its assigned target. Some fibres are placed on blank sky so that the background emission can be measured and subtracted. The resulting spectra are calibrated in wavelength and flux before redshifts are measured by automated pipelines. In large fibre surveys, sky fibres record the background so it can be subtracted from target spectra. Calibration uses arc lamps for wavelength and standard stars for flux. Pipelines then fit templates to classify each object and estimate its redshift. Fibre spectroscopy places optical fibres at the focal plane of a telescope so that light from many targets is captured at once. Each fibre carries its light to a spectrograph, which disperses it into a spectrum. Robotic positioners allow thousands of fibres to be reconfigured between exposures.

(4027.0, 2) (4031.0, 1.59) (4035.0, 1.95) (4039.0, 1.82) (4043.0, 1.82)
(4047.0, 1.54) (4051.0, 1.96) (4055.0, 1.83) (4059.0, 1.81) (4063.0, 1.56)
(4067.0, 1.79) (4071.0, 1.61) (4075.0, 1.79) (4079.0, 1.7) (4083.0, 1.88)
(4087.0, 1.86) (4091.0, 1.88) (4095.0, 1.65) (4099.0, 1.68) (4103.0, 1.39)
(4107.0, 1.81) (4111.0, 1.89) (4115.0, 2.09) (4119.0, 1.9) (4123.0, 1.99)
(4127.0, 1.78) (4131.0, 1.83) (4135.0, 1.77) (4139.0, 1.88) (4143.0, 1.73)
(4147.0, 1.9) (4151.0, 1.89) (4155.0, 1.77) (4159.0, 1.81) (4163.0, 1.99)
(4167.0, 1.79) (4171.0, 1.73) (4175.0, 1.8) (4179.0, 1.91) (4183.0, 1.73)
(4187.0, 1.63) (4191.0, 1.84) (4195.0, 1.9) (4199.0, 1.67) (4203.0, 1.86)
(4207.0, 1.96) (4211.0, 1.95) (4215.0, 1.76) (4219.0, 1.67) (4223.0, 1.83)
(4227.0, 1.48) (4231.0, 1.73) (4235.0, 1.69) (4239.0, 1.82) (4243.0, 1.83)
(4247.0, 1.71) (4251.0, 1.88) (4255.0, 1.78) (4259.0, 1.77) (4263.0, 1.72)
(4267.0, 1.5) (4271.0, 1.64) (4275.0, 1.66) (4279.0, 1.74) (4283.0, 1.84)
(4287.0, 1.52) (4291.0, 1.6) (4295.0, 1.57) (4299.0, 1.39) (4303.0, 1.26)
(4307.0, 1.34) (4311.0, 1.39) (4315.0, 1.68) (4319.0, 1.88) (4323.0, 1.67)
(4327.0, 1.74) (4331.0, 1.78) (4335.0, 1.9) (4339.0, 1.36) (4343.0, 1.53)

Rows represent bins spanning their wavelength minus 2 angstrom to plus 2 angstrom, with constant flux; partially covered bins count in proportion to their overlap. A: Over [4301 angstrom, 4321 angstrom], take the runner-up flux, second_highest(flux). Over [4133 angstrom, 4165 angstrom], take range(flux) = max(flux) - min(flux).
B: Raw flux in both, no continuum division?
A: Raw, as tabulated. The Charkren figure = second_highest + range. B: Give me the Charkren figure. 1.94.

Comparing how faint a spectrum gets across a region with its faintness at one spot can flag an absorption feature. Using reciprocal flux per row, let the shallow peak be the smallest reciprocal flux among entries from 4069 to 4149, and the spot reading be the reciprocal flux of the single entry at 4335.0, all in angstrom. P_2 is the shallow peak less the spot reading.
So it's -0.048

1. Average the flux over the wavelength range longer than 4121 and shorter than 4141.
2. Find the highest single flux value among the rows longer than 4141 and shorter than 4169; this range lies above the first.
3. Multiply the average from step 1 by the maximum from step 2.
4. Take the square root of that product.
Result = 1.92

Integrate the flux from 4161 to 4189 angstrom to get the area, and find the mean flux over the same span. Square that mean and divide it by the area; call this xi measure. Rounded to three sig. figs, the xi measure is 0.0642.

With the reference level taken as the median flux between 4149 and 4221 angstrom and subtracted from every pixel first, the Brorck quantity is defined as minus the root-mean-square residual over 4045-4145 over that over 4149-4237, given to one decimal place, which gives -1.3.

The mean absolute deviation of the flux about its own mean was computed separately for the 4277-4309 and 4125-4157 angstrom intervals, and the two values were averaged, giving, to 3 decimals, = 0.106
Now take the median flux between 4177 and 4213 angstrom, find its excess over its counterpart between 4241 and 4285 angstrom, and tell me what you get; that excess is 0.12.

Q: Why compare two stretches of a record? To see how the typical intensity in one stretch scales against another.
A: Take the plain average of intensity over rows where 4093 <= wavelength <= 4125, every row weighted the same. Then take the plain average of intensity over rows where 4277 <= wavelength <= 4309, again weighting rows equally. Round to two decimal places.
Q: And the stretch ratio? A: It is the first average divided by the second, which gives 1.17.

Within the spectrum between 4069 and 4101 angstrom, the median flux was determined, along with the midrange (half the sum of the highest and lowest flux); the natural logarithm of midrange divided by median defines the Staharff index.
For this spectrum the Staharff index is 0.00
